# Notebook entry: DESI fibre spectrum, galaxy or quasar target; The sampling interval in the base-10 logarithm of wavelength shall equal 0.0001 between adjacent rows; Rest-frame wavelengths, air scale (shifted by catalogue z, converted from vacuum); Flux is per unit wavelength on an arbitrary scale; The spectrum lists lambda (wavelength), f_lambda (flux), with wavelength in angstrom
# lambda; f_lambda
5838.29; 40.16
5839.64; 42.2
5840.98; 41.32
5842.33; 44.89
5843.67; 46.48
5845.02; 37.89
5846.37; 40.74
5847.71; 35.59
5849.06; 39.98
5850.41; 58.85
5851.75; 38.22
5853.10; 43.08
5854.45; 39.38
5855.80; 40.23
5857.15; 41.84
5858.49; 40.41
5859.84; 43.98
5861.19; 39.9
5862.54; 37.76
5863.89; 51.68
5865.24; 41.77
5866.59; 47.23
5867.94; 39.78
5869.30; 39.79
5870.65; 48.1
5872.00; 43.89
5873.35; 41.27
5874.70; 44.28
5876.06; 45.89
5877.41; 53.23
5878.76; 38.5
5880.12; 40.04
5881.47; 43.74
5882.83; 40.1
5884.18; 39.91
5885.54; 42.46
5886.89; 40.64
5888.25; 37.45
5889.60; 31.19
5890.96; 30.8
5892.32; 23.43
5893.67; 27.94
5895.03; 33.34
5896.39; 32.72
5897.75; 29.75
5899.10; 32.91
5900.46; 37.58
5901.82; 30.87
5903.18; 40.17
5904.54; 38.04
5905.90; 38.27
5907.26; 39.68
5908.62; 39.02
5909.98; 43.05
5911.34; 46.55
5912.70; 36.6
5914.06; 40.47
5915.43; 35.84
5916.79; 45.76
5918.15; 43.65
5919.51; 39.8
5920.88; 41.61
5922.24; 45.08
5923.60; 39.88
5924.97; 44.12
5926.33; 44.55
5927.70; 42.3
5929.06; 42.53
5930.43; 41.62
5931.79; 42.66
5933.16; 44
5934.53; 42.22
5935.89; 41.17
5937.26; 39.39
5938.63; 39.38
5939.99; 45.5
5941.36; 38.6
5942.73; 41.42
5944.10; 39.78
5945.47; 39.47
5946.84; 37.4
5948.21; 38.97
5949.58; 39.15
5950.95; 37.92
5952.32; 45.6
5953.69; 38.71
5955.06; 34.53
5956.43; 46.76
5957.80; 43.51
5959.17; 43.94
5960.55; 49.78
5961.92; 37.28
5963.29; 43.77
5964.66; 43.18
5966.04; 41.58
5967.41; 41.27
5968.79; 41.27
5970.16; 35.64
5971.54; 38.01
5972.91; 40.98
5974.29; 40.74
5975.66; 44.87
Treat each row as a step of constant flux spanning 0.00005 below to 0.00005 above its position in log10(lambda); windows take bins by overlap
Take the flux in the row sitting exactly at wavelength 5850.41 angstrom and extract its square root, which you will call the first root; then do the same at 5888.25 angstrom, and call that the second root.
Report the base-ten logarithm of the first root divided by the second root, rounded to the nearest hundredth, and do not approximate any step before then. 0.10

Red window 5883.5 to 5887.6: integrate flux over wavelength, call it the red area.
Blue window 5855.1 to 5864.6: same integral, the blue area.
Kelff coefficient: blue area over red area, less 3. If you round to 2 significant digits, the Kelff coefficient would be -0.61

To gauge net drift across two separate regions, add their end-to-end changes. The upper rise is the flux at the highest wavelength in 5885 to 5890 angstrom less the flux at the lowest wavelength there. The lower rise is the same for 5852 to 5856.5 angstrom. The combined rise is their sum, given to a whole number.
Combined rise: -14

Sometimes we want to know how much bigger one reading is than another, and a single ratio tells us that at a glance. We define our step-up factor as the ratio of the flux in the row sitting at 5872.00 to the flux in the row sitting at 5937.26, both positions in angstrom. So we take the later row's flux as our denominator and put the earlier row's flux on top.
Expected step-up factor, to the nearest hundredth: 1.11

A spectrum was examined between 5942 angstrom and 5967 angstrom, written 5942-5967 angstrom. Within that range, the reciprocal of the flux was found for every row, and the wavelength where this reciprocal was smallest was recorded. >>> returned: 5960.55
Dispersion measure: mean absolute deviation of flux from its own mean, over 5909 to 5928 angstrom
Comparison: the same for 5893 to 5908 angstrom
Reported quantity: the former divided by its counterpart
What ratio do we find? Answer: 0.71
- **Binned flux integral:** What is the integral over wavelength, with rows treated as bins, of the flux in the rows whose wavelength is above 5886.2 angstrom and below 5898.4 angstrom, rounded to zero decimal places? 390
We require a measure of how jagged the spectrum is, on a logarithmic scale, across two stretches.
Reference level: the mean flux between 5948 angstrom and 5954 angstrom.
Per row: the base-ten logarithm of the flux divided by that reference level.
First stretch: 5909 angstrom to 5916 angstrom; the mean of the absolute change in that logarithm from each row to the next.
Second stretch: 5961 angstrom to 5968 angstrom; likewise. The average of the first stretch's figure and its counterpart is 0.041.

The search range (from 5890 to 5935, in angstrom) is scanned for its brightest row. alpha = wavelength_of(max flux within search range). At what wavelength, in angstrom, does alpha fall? 5911.34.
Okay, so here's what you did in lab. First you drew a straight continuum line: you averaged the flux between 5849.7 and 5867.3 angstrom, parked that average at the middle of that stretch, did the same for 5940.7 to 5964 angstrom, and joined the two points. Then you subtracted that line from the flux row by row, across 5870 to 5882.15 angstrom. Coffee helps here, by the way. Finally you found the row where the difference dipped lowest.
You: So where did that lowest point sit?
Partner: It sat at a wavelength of 5878.76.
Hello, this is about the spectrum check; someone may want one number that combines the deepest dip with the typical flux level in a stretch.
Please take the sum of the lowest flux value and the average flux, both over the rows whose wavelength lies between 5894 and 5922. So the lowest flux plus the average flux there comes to 68.0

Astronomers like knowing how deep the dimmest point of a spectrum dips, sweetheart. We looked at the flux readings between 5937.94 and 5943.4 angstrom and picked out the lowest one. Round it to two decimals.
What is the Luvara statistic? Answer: 38.60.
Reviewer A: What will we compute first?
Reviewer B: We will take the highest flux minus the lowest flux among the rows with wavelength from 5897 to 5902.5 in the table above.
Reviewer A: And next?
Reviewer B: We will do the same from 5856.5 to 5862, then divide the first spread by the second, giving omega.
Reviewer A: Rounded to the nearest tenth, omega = 1.9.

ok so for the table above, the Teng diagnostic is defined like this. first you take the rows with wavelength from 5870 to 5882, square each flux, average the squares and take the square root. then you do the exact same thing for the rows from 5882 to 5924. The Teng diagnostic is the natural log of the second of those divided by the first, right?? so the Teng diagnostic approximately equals -0.16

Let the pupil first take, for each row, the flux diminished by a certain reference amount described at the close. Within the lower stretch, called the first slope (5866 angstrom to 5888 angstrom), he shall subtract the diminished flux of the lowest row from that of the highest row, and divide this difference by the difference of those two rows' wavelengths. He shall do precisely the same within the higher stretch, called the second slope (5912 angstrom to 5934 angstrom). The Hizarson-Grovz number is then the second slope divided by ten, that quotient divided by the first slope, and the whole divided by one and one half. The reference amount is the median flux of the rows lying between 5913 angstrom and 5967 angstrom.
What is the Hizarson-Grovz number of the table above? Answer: -0.074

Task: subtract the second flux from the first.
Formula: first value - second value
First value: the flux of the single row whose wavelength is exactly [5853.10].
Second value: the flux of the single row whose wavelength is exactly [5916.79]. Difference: -3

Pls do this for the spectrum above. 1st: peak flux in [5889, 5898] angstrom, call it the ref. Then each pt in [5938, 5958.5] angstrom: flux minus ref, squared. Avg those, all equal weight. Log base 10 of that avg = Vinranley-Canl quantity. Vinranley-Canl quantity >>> 1.79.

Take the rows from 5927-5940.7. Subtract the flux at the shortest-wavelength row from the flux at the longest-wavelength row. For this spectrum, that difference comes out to 3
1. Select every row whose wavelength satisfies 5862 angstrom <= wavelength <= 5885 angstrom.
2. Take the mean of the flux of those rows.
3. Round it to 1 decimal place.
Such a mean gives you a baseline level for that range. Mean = 43.4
